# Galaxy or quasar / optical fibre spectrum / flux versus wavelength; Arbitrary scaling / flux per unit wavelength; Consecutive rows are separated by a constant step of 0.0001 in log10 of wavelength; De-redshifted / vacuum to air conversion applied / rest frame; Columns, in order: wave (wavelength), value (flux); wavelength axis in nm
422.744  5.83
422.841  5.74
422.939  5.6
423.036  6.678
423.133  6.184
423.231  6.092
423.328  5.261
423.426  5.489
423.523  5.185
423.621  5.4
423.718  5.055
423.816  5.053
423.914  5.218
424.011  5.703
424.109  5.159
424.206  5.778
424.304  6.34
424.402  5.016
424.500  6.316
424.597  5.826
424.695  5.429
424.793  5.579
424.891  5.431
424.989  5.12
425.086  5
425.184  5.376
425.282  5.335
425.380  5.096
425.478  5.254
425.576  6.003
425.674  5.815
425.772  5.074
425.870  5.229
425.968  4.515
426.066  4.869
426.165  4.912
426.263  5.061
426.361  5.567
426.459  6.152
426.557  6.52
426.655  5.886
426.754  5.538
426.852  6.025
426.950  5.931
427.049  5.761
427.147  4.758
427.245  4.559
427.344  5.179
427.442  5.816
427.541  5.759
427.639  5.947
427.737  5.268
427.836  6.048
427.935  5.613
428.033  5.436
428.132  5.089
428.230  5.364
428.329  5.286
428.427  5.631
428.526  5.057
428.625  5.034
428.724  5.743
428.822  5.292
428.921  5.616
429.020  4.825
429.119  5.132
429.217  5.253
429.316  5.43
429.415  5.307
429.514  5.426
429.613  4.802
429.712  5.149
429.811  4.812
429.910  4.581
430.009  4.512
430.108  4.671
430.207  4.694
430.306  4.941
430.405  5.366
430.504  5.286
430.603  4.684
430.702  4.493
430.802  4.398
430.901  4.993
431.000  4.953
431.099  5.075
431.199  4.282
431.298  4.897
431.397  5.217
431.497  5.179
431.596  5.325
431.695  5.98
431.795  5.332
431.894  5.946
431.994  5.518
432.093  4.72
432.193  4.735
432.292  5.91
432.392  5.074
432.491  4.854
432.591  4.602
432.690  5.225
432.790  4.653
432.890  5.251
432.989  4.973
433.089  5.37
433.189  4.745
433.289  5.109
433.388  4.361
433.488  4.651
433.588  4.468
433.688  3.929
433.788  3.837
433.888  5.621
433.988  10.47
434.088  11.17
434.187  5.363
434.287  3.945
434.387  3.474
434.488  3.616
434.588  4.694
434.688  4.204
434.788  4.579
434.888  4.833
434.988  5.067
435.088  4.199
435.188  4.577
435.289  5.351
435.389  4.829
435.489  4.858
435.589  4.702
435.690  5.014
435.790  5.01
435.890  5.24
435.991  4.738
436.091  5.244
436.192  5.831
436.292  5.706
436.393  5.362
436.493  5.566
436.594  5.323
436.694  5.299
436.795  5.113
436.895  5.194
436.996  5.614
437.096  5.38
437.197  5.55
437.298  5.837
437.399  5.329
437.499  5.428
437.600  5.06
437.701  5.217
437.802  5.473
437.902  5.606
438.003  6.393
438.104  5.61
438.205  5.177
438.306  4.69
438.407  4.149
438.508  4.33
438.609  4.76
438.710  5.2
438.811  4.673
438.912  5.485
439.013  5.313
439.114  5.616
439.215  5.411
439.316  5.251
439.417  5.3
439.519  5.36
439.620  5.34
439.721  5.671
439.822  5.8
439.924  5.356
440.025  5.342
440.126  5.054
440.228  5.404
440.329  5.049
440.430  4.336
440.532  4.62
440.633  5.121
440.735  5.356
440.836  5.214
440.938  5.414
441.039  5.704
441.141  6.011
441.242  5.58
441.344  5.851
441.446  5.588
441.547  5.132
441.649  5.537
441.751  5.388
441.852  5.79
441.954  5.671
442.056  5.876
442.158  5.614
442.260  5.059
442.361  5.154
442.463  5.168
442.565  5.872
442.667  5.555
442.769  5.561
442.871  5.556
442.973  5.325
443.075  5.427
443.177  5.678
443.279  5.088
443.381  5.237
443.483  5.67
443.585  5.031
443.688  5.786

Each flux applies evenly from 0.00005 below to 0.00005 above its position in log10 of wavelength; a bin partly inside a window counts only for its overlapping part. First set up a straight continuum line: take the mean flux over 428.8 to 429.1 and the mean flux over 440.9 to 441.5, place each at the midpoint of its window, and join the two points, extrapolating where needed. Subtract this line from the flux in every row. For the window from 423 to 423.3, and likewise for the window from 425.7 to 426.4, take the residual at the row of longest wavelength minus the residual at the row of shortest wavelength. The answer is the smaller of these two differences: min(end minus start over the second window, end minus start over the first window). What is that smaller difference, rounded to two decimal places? -0.59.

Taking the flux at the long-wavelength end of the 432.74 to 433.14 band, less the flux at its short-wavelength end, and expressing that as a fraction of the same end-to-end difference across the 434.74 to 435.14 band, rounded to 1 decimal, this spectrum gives -1.9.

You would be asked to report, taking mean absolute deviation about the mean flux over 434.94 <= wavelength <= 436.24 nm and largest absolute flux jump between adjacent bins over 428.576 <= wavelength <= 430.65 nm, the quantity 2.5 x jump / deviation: 6.6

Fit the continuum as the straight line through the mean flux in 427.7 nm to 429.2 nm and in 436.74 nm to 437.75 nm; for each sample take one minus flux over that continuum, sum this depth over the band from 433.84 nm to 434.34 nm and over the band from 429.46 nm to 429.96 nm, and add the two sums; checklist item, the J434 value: -1.4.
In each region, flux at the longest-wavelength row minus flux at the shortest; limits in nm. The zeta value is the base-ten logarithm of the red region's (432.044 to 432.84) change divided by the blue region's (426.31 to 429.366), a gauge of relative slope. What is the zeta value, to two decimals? -0.31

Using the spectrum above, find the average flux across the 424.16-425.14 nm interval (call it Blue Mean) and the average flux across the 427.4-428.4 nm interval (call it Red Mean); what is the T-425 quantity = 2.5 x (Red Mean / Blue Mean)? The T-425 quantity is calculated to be 2.49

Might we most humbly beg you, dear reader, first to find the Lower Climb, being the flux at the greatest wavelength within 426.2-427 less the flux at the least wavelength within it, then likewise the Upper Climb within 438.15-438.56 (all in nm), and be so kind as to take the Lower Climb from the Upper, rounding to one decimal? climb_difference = -1.7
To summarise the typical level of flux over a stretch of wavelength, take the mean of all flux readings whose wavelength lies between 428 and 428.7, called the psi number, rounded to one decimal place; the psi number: 5.3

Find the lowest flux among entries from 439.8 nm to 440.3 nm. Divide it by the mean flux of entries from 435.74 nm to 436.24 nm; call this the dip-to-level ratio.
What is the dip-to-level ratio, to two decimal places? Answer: 0.97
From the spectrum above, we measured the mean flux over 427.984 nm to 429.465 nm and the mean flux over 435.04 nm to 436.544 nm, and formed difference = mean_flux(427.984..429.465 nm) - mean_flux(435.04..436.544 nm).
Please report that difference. 0.2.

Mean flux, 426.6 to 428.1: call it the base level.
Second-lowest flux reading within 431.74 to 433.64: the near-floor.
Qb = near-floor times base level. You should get 24.9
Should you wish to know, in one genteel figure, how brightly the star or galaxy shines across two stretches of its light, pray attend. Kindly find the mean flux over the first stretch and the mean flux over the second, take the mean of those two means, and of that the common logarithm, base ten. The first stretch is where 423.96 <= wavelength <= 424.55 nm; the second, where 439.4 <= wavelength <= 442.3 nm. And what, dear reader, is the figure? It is 0.745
